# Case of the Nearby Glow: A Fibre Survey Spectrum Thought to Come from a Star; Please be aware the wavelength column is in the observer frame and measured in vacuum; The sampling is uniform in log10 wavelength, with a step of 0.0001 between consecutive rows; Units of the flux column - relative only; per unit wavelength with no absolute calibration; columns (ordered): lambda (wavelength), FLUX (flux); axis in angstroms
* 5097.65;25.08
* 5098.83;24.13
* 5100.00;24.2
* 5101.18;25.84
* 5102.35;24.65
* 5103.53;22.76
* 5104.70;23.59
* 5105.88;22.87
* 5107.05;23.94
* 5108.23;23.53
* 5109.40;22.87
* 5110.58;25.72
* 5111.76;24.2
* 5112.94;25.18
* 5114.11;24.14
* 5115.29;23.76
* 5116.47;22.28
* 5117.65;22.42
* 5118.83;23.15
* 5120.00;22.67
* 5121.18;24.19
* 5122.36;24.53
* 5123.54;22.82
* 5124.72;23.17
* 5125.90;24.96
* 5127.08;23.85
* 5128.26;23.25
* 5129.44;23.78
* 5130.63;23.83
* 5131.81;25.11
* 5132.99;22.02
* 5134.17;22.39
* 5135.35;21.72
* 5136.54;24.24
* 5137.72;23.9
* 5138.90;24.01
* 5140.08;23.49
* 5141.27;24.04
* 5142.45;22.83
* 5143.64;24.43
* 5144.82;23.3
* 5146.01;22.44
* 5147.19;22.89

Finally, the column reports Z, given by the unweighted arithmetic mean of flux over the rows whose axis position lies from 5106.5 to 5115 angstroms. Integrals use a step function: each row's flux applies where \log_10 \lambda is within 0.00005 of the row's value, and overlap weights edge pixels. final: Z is 24.23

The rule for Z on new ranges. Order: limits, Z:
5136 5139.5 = 24.05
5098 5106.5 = 24.01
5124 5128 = 23.99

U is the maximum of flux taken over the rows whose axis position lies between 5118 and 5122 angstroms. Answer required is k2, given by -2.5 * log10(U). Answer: -3.459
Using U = 24.19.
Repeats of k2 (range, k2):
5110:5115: -3.526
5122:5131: -3.493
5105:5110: -3.448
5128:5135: -3.500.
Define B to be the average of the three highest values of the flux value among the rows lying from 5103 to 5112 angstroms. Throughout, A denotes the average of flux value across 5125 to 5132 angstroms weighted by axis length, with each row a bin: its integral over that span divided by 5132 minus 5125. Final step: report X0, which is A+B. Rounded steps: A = 24.0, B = 24.62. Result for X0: 48.6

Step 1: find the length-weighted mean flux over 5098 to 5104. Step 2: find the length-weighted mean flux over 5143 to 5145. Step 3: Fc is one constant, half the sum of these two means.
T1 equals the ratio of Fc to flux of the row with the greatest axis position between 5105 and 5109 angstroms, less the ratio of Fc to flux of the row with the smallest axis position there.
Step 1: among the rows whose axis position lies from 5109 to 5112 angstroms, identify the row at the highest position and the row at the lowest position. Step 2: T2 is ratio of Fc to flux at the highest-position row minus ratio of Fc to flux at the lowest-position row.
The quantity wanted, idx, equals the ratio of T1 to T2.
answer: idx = 0.51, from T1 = -0.030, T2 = -0.06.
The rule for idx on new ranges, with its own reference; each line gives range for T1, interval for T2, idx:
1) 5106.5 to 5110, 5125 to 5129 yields 0.66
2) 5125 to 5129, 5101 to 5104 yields 0.56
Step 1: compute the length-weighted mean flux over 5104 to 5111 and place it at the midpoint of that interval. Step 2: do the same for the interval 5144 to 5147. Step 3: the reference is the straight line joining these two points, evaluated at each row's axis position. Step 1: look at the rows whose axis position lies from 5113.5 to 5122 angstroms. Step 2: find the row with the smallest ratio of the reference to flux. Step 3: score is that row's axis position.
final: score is 5121.18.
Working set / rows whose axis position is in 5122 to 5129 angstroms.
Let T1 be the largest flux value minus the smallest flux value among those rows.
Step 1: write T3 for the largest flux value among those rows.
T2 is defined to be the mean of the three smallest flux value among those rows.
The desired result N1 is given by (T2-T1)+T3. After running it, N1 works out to 45.9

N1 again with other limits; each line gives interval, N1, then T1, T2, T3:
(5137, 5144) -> 46.2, 1.60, 23.4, 24.43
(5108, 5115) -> 46.4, 2.85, 23.5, 25.72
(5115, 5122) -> 44.7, 1.91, 22.5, 24.19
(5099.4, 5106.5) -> 45.8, 3.08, 23.1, 25.84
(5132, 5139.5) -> 43.8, 2.52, 22.0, 24.24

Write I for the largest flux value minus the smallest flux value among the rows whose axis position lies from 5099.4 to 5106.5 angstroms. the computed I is 3.1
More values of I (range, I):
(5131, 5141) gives 3.4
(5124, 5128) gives 1.8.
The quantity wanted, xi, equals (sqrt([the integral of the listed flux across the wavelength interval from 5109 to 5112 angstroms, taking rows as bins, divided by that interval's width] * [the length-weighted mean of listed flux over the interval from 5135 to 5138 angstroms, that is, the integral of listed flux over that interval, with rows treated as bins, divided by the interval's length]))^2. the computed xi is 567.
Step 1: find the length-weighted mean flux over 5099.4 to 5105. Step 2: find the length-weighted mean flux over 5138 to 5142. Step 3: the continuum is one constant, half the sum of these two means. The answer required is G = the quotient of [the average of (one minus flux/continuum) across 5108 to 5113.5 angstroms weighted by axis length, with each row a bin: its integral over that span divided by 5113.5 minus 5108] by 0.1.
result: -0.1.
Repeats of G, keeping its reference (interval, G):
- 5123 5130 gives 0.2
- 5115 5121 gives 0.5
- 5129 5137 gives 0.3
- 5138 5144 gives 0.1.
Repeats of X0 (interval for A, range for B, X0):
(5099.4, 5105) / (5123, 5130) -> 48.5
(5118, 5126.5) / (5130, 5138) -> 48.0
